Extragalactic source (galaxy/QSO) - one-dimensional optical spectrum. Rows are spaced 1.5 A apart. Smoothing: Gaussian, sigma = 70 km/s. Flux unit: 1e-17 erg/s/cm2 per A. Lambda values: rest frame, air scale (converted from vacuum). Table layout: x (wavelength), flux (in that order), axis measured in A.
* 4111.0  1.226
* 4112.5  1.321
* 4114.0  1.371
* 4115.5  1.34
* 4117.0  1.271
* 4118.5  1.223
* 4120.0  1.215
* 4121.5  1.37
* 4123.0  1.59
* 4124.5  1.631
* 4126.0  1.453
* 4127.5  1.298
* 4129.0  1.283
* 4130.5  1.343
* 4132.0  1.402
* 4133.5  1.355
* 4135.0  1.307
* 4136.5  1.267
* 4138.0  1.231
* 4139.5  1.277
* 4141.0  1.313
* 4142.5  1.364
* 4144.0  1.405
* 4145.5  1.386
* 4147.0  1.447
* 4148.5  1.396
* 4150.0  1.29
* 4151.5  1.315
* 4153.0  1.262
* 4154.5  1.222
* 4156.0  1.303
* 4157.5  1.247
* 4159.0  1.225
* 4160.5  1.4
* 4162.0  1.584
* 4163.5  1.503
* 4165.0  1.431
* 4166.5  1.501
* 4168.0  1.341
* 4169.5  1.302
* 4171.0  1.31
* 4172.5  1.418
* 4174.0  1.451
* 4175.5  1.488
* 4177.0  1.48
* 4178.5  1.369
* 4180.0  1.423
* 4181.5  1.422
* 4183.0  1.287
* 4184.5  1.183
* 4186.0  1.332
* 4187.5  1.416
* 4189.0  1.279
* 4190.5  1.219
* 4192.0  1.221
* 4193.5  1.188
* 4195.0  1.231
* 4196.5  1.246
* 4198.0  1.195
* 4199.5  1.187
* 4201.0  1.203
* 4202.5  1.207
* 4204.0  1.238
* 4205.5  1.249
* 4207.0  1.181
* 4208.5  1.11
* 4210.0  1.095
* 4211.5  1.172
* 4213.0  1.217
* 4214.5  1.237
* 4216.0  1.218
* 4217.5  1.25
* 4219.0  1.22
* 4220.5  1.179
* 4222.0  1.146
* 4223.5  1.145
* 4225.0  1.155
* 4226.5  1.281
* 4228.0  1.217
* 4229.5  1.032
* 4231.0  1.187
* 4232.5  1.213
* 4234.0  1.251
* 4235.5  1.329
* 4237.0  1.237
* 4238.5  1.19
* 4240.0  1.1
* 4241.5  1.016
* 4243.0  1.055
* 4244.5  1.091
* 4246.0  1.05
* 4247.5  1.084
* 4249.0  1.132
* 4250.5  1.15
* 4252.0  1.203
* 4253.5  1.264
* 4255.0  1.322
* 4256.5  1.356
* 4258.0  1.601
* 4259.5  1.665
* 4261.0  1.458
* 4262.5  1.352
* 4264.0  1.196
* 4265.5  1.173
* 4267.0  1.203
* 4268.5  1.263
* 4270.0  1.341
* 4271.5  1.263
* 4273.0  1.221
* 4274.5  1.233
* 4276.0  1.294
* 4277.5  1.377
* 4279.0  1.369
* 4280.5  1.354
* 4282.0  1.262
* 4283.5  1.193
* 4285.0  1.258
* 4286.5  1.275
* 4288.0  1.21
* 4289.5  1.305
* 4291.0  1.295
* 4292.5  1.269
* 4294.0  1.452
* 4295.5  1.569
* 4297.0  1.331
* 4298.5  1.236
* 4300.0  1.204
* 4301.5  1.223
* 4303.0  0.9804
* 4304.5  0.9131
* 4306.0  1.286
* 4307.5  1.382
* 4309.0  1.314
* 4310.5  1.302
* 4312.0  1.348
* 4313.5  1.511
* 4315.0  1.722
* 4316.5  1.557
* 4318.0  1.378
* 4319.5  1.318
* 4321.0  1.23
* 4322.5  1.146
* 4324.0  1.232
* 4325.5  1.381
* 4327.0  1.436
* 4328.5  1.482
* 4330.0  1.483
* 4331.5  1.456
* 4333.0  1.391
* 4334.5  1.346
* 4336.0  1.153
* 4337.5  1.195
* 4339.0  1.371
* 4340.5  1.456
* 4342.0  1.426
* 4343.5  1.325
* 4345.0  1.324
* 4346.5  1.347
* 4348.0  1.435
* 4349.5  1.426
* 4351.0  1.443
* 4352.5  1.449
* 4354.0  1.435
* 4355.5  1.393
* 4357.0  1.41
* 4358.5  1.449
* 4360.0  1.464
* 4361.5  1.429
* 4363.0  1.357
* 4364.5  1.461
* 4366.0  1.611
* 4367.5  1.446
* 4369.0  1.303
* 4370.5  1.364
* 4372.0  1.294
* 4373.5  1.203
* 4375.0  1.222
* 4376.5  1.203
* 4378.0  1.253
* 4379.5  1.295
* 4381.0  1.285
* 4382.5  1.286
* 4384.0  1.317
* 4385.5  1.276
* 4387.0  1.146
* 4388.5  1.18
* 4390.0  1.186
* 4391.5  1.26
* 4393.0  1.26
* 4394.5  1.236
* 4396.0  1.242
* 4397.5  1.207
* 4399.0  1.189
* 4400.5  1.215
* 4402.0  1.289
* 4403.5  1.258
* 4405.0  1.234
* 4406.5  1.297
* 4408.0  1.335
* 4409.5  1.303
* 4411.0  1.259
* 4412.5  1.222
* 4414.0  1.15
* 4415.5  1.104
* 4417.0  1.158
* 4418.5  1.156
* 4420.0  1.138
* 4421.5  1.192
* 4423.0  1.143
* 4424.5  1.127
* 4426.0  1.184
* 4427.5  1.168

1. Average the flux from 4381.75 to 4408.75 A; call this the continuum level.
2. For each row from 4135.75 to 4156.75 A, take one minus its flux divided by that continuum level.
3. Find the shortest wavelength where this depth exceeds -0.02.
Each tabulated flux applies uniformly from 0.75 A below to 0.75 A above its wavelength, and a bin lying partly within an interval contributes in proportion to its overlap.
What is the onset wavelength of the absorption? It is 4136.5 A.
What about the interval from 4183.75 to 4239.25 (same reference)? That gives 4184.5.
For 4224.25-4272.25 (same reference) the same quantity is 4225.0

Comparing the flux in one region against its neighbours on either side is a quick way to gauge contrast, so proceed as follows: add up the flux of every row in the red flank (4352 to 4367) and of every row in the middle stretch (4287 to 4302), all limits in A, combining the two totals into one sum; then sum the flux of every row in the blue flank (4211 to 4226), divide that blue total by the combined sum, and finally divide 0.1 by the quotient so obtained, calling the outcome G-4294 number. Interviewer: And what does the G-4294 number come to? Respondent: 0.231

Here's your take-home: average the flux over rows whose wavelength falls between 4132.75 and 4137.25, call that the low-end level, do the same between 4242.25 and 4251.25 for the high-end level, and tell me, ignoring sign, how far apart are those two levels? 0.22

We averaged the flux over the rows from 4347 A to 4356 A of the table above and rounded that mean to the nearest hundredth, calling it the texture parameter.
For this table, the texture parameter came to 1.43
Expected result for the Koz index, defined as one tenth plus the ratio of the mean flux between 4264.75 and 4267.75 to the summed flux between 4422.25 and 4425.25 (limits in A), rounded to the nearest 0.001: 0.623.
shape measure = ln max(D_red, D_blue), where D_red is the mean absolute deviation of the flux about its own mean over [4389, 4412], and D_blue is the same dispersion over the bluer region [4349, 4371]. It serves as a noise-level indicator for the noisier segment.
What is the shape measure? -3.1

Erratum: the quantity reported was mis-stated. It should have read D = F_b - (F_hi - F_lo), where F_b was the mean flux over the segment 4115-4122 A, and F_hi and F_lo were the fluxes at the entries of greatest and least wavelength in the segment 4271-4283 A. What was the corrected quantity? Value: 1.28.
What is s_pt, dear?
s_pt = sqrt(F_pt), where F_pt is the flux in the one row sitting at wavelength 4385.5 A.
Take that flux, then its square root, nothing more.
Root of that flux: 1.13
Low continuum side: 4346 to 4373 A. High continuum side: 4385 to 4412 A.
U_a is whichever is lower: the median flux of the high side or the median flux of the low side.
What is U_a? 1.25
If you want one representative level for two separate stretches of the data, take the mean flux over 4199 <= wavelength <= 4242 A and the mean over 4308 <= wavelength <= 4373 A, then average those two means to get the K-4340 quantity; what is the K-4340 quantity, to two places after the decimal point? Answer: 1.29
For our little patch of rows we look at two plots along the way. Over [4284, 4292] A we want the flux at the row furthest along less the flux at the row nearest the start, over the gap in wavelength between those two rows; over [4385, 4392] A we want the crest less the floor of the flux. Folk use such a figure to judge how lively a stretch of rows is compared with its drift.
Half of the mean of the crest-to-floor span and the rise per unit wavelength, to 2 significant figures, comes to 0.034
